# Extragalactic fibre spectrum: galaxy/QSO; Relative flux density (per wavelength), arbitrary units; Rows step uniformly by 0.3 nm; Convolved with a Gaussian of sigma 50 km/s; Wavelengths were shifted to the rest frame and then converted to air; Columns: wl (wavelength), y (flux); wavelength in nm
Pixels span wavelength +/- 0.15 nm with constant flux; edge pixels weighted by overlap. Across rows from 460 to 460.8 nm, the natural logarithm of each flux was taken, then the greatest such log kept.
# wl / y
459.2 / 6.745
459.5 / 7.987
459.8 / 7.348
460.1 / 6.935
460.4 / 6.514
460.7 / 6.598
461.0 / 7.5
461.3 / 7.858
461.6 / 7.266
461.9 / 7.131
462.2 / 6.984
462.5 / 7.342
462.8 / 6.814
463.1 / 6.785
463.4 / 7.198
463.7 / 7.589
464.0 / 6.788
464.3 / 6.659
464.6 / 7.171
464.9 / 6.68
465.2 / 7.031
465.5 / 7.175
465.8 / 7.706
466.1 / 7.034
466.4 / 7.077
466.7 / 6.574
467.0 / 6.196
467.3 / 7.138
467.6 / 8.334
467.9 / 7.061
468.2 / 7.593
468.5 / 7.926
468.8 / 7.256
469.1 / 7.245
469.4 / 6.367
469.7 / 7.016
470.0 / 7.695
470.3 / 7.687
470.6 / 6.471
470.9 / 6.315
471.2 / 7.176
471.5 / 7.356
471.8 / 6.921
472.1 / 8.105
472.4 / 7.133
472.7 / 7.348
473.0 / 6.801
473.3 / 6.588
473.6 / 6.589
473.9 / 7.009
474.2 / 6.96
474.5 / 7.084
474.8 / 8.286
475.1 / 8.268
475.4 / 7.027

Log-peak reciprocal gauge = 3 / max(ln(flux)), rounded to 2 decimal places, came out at 1.55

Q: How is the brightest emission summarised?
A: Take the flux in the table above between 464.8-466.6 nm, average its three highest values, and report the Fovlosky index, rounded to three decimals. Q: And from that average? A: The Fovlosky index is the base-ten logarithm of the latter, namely 0.864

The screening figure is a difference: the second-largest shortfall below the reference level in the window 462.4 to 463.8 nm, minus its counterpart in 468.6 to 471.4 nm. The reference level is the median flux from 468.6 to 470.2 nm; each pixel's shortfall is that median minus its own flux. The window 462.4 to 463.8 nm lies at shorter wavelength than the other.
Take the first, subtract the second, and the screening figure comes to -0.4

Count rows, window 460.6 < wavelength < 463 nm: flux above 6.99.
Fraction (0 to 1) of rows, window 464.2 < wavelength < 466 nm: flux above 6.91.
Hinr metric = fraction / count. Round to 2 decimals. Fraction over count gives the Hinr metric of 0.13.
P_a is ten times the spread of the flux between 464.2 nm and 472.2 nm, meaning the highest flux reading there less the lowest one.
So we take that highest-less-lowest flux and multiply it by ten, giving 21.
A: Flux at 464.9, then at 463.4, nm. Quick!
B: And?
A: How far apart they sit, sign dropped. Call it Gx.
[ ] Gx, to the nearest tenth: 0.5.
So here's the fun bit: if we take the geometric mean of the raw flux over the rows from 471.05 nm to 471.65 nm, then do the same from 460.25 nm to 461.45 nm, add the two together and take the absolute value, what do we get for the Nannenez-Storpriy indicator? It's 14.36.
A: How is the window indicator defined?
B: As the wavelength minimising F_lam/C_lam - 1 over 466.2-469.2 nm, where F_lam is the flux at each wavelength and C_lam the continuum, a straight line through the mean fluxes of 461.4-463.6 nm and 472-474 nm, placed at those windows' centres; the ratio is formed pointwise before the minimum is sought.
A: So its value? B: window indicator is 467.0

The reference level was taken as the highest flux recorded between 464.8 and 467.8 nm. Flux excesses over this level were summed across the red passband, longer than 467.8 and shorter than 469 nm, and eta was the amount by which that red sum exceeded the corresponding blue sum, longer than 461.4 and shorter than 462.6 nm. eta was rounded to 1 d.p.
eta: 1.1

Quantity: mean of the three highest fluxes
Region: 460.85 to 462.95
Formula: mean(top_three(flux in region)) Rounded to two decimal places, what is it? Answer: 7.57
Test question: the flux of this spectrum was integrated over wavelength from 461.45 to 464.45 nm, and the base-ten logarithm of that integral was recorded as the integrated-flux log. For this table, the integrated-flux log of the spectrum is 1.33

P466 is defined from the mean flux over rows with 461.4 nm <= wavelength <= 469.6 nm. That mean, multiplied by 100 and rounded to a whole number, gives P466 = 712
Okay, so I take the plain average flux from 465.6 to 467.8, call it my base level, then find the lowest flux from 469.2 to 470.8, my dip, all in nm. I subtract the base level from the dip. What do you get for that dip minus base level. -0.78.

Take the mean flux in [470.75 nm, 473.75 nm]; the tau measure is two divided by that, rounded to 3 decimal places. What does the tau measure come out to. 0.284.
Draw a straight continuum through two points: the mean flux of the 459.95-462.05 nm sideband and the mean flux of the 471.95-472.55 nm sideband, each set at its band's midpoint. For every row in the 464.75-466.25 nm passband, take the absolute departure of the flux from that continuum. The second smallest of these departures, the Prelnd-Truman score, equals 0.27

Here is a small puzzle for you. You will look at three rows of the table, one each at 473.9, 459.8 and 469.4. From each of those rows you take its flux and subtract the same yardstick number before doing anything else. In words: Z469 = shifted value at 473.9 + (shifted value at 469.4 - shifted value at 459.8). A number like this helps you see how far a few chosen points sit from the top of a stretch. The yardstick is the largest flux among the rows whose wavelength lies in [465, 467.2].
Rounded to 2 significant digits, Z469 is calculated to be -1.7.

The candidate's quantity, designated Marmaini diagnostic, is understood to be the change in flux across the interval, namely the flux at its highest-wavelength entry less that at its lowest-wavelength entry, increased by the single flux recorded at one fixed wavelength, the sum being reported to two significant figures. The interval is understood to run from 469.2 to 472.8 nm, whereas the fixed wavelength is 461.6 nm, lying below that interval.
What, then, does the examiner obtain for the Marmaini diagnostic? 8.2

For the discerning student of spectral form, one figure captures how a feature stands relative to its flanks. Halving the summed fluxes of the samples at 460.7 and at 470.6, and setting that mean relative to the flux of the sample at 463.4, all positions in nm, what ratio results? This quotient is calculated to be 0.91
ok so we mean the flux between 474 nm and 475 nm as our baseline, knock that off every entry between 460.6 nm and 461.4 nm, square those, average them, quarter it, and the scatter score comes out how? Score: 0.07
